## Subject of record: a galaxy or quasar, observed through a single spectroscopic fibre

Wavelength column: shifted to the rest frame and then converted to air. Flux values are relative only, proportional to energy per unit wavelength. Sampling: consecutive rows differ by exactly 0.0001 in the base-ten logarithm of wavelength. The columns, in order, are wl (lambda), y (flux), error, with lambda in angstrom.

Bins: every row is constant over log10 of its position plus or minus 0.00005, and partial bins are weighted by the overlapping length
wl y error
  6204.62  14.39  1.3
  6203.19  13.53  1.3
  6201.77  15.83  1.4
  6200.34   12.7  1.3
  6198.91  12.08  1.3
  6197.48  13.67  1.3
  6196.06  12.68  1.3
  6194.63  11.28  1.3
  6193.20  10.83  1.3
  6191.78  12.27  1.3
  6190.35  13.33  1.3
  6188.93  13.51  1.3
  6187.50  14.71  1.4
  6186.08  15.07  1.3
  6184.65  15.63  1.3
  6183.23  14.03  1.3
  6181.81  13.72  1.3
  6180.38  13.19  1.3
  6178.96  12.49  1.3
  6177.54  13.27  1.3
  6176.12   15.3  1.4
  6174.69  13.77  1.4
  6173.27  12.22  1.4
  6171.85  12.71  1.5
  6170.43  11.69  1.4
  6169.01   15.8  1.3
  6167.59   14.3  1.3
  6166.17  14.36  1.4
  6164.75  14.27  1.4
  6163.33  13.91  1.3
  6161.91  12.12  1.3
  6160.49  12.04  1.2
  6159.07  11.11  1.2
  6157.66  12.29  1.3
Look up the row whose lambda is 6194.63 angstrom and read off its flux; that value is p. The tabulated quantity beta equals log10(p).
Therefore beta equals 1.05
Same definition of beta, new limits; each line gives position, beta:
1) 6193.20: 1.03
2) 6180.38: 1.12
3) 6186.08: 1.18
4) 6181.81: 1.14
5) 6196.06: 1.10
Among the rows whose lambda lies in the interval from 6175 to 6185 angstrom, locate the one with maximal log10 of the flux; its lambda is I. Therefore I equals 6184.65 angstrom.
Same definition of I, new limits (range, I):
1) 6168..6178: 6169.01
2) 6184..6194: 6184.65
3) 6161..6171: 6169.01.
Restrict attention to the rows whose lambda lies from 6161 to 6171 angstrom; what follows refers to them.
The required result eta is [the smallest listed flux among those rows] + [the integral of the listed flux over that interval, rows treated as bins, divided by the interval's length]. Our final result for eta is 25.5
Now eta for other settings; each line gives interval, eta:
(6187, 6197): 23.5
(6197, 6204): 25.6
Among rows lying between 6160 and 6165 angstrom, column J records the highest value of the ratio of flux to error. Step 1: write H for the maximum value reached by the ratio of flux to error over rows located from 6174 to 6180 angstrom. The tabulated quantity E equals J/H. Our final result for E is 0.98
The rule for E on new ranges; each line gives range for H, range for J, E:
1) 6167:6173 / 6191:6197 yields 0.80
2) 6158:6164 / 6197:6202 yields 1.06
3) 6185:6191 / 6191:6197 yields 0.84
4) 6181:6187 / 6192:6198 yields 0.87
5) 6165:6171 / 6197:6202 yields 0.93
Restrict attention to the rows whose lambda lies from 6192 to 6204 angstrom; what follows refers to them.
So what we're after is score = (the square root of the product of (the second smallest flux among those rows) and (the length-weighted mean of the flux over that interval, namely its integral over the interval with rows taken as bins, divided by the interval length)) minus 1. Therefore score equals 11.0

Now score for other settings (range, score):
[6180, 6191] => 12.7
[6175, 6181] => 12.4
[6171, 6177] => 12.1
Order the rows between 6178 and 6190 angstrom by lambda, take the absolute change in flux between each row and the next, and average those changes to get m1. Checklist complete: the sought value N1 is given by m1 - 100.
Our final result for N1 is -99.2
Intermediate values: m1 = 0.75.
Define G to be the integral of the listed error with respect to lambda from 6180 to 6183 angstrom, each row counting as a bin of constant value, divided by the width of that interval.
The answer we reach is 1.30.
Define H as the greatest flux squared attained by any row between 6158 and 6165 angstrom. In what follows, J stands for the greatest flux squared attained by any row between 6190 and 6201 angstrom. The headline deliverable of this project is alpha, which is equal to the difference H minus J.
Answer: 17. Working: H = 204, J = 187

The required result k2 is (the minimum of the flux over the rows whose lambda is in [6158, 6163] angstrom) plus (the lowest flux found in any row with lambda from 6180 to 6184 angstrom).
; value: 24.3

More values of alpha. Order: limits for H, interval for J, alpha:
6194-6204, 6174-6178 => 16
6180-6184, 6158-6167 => -9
